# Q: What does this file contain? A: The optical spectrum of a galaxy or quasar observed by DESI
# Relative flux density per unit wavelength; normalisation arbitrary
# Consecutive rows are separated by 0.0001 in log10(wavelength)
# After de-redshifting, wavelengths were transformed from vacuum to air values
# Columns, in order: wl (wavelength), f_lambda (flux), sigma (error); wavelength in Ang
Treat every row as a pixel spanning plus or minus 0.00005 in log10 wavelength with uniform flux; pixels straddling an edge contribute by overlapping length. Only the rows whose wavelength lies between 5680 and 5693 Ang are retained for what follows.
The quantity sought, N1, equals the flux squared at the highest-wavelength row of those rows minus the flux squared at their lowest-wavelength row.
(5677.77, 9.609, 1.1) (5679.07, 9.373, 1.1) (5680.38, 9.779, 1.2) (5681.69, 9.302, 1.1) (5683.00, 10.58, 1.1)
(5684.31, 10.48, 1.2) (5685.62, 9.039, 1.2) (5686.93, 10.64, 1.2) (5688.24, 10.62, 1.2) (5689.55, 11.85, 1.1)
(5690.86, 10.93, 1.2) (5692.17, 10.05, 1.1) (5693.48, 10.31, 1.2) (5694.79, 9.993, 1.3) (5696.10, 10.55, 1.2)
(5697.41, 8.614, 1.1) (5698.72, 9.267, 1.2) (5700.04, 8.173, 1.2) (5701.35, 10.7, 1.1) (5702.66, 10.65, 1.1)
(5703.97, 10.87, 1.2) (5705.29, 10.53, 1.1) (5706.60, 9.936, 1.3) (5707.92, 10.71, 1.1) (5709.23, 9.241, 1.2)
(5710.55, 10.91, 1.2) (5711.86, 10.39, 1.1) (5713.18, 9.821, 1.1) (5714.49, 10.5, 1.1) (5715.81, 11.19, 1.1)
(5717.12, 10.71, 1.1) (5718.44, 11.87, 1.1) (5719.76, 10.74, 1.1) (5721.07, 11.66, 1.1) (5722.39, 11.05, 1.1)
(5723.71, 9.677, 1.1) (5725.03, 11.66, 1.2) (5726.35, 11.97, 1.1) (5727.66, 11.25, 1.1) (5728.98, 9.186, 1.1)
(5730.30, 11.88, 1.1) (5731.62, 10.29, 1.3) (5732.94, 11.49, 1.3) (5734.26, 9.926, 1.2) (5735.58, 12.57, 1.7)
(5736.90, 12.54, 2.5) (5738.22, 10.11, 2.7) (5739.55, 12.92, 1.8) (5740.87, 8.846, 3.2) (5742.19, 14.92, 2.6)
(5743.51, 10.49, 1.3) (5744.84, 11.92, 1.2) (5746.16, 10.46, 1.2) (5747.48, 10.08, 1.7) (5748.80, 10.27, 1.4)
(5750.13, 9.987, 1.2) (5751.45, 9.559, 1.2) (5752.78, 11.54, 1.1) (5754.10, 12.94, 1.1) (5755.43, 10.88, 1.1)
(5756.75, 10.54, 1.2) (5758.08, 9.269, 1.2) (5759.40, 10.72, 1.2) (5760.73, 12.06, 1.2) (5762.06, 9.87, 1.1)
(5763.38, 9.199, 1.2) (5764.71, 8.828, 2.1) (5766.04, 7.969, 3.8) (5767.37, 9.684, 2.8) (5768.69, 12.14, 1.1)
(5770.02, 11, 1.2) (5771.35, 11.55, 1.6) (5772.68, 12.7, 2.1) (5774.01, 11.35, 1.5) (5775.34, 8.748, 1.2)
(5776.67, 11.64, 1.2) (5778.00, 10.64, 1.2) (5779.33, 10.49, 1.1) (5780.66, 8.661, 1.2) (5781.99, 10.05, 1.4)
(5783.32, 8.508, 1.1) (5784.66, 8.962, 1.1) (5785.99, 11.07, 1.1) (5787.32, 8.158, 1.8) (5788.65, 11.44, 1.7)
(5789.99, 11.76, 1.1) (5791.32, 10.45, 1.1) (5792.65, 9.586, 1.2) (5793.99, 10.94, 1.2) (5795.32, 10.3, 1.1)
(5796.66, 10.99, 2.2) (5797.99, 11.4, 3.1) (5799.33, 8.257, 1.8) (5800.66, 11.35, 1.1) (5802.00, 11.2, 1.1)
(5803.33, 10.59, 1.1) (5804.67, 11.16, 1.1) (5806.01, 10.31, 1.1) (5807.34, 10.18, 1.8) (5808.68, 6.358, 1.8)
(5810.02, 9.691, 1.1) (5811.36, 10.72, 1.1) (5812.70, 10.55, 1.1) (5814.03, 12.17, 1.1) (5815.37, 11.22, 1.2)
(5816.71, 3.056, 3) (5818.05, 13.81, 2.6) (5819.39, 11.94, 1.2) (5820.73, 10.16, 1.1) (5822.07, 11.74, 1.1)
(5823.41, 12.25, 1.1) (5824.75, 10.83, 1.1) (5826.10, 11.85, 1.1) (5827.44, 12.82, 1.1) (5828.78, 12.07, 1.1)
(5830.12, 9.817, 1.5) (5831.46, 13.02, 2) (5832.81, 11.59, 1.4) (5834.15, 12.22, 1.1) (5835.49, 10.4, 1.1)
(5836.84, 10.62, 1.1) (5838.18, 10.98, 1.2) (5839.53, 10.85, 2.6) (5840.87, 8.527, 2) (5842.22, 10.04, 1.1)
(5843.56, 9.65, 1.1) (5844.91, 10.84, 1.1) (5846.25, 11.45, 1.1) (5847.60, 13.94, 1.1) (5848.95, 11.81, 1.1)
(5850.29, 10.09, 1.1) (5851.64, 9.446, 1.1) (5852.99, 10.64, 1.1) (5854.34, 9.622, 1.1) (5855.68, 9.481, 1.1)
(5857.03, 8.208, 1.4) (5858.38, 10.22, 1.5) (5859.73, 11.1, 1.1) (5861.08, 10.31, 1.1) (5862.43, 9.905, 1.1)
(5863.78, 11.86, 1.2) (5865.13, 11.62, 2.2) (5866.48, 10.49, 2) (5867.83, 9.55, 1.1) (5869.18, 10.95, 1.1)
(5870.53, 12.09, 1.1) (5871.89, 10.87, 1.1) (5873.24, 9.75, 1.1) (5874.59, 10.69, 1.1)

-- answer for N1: 5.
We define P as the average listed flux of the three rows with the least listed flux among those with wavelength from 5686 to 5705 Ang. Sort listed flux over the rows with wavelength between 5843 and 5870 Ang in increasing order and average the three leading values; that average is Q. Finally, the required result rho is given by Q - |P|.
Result 0.4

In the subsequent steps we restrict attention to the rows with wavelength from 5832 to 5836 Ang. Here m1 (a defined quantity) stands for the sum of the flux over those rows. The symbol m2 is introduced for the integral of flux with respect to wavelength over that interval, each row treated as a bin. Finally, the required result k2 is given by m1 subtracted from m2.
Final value 11.8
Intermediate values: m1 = 34.2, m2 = 46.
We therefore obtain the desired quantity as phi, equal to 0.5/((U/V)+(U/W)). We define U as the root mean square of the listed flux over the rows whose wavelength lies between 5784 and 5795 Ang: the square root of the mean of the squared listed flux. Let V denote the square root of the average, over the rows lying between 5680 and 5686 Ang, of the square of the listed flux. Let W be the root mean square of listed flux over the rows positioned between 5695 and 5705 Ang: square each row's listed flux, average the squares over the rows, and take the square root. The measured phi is 0.238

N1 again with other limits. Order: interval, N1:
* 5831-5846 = -52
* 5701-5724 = -21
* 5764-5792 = 31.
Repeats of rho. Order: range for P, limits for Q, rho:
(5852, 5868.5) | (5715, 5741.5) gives 0.2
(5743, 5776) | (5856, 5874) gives 0.7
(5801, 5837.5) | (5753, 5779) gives 2.1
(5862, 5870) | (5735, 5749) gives -0.3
